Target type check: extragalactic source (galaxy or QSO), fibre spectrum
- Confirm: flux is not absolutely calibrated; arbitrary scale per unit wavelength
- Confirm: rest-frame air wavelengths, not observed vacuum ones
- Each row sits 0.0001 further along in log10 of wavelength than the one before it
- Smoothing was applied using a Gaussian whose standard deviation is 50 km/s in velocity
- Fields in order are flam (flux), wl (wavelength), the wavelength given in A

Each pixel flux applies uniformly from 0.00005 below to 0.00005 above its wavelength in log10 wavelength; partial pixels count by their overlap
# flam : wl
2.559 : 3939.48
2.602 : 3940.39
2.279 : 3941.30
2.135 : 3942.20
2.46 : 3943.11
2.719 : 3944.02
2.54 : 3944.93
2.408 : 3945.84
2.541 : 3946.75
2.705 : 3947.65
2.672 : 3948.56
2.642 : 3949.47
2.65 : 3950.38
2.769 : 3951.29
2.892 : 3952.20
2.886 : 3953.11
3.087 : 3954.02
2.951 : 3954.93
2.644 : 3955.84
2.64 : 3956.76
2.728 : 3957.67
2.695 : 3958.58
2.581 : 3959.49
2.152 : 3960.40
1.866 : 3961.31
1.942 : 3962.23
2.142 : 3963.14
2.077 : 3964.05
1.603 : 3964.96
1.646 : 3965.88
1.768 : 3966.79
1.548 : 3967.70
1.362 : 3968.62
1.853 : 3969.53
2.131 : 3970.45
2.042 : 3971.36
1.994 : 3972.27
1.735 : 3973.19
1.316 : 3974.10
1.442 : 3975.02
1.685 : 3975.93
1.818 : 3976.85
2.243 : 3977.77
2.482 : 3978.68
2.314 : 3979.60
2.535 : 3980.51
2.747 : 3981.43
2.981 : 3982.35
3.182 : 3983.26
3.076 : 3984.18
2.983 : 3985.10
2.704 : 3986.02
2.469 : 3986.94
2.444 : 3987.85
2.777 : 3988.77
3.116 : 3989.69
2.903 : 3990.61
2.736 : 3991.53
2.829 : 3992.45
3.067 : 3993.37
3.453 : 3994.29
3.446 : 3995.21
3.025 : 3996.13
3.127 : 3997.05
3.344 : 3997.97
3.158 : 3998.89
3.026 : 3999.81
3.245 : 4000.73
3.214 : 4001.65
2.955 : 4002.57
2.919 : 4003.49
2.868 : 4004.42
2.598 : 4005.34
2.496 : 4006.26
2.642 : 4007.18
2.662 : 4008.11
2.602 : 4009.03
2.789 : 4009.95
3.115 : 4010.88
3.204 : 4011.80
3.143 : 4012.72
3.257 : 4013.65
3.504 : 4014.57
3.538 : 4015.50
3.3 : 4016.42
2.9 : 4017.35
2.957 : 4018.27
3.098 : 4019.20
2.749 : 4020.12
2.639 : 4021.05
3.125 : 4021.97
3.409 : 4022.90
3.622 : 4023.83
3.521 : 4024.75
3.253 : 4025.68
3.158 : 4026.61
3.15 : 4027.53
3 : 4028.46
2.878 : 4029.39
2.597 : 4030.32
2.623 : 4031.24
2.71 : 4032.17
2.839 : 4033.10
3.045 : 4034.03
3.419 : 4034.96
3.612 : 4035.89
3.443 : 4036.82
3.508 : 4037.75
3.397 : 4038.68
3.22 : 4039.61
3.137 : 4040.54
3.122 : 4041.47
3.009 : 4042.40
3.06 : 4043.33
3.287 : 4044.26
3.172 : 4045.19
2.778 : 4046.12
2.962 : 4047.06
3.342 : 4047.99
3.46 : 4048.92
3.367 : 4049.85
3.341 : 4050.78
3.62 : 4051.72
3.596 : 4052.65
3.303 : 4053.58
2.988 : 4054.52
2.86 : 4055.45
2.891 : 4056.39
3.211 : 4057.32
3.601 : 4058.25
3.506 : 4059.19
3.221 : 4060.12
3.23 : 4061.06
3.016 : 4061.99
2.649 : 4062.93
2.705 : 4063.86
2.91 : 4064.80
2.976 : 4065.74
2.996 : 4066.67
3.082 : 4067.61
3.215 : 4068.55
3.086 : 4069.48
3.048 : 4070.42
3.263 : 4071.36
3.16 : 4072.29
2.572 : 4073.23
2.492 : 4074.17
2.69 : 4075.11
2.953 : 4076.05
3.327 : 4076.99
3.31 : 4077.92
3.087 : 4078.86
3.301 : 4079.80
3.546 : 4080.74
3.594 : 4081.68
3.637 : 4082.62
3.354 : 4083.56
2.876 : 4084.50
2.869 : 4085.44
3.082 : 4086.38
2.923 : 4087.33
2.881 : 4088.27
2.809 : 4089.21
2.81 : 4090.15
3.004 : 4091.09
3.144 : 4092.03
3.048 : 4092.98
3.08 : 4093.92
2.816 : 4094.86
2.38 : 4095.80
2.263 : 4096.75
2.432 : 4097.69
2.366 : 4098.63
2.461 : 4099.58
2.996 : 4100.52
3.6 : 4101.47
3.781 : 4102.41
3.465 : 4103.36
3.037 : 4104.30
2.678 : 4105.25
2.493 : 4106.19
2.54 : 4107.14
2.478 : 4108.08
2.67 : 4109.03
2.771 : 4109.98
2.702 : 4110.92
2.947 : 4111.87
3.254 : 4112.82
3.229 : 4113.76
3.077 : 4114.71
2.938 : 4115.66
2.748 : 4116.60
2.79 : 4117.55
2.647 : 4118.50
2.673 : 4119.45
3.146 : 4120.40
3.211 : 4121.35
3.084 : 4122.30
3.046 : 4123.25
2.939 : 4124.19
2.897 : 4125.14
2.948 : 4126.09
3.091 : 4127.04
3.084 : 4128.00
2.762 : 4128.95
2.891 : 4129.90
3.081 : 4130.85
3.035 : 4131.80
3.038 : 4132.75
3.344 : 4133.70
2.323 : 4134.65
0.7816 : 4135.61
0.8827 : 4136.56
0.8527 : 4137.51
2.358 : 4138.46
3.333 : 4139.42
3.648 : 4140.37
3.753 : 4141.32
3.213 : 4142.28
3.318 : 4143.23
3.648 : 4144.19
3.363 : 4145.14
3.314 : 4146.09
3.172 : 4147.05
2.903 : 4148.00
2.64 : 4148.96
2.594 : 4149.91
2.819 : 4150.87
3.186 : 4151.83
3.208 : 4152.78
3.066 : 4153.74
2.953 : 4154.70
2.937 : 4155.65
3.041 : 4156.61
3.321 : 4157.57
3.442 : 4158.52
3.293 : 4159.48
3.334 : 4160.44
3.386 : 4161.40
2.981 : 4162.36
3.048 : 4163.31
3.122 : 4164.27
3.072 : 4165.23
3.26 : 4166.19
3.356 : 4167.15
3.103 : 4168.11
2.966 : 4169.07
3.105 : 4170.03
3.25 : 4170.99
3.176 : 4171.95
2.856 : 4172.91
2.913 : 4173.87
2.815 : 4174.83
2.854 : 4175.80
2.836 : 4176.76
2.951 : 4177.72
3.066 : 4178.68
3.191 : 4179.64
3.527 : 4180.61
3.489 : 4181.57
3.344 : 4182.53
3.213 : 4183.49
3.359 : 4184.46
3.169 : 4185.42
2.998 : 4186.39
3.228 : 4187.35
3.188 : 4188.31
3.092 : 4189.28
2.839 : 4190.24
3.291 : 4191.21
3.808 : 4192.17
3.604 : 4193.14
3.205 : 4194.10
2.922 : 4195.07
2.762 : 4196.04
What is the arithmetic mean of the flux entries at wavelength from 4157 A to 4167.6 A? 3.2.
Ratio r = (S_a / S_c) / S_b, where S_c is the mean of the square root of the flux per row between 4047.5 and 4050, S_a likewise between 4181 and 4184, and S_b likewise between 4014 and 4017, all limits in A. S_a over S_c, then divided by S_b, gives 0.54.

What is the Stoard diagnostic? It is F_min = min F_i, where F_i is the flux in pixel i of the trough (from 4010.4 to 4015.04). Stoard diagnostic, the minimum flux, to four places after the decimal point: 3.1150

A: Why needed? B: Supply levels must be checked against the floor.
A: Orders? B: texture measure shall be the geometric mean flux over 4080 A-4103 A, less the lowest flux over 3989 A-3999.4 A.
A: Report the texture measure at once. 0.2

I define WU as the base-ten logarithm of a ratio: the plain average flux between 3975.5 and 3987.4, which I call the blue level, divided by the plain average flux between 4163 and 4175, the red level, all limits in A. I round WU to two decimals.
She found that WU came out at -0.08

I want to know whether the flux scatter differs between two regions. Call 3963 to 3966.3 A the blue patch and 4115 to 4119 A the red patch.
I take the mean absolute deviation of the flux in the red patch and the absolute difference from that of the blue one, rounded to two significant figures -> 0.16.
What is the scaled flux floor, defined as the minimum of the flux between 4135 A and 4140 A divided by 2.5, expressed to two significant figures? 0.31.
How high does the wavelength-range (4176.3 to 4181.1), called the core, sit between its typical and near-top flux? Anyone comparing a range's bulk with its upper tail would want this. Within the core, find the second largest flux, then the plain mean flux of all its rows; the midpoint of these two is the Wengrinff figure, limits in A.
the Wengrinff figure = 3.2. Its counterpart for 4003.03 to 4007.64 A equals 2.8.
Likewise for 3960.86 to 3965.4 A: 2.0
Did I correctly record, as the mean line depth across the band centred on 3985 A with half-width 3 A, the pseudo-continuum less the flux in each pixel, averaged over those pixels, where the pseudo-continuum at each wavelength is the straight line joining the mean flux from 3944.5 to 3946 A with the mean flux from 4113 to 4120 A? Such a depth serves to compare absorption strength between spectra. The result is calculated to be -0.27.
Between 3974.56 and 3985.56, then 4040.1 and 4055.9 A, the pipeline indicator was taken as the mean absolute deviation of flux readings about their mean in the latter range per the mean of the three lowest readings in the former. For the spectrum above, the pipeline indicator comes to 0.122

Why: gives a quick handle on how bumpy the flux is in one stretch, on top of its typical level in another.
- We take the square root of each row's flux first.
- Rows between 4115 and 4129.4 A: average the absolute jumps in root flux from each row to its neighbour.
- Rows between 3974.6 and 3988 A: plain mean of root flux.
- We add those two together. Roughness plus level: 1.60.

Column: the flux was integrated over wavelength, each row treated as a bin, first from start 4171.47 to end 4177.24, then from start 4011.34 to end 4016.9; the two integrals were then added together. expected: 35.2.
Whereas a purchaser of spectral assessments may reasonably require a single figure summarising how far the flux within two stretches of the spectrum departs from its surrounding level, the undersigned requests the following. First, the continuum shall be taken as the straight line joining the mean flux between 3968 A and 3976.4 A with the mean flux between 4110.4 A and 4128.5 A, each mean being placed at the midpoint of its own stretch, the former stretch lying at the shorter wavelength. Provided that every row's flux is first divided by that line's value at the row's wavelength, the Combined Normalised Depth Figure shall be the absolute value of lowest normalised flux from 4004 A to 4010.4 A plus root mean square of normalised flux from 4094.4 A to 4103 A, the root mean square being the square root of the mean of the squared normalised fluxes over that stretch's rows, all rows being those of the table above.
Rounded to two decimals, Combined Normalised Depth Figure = 2.25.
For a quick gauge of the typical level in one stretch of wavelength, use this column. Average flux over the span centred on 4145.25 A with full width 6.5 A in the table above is 3.28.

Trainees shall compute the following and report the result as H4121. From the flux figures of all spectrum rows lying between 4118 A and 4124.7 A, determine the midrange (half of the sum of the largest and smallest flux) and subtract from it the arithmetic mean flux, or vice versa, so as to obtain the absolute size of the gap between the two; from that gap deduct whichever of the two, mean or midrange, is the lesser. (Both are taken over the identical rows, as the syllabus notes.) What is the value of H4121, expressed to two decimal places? -2.89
